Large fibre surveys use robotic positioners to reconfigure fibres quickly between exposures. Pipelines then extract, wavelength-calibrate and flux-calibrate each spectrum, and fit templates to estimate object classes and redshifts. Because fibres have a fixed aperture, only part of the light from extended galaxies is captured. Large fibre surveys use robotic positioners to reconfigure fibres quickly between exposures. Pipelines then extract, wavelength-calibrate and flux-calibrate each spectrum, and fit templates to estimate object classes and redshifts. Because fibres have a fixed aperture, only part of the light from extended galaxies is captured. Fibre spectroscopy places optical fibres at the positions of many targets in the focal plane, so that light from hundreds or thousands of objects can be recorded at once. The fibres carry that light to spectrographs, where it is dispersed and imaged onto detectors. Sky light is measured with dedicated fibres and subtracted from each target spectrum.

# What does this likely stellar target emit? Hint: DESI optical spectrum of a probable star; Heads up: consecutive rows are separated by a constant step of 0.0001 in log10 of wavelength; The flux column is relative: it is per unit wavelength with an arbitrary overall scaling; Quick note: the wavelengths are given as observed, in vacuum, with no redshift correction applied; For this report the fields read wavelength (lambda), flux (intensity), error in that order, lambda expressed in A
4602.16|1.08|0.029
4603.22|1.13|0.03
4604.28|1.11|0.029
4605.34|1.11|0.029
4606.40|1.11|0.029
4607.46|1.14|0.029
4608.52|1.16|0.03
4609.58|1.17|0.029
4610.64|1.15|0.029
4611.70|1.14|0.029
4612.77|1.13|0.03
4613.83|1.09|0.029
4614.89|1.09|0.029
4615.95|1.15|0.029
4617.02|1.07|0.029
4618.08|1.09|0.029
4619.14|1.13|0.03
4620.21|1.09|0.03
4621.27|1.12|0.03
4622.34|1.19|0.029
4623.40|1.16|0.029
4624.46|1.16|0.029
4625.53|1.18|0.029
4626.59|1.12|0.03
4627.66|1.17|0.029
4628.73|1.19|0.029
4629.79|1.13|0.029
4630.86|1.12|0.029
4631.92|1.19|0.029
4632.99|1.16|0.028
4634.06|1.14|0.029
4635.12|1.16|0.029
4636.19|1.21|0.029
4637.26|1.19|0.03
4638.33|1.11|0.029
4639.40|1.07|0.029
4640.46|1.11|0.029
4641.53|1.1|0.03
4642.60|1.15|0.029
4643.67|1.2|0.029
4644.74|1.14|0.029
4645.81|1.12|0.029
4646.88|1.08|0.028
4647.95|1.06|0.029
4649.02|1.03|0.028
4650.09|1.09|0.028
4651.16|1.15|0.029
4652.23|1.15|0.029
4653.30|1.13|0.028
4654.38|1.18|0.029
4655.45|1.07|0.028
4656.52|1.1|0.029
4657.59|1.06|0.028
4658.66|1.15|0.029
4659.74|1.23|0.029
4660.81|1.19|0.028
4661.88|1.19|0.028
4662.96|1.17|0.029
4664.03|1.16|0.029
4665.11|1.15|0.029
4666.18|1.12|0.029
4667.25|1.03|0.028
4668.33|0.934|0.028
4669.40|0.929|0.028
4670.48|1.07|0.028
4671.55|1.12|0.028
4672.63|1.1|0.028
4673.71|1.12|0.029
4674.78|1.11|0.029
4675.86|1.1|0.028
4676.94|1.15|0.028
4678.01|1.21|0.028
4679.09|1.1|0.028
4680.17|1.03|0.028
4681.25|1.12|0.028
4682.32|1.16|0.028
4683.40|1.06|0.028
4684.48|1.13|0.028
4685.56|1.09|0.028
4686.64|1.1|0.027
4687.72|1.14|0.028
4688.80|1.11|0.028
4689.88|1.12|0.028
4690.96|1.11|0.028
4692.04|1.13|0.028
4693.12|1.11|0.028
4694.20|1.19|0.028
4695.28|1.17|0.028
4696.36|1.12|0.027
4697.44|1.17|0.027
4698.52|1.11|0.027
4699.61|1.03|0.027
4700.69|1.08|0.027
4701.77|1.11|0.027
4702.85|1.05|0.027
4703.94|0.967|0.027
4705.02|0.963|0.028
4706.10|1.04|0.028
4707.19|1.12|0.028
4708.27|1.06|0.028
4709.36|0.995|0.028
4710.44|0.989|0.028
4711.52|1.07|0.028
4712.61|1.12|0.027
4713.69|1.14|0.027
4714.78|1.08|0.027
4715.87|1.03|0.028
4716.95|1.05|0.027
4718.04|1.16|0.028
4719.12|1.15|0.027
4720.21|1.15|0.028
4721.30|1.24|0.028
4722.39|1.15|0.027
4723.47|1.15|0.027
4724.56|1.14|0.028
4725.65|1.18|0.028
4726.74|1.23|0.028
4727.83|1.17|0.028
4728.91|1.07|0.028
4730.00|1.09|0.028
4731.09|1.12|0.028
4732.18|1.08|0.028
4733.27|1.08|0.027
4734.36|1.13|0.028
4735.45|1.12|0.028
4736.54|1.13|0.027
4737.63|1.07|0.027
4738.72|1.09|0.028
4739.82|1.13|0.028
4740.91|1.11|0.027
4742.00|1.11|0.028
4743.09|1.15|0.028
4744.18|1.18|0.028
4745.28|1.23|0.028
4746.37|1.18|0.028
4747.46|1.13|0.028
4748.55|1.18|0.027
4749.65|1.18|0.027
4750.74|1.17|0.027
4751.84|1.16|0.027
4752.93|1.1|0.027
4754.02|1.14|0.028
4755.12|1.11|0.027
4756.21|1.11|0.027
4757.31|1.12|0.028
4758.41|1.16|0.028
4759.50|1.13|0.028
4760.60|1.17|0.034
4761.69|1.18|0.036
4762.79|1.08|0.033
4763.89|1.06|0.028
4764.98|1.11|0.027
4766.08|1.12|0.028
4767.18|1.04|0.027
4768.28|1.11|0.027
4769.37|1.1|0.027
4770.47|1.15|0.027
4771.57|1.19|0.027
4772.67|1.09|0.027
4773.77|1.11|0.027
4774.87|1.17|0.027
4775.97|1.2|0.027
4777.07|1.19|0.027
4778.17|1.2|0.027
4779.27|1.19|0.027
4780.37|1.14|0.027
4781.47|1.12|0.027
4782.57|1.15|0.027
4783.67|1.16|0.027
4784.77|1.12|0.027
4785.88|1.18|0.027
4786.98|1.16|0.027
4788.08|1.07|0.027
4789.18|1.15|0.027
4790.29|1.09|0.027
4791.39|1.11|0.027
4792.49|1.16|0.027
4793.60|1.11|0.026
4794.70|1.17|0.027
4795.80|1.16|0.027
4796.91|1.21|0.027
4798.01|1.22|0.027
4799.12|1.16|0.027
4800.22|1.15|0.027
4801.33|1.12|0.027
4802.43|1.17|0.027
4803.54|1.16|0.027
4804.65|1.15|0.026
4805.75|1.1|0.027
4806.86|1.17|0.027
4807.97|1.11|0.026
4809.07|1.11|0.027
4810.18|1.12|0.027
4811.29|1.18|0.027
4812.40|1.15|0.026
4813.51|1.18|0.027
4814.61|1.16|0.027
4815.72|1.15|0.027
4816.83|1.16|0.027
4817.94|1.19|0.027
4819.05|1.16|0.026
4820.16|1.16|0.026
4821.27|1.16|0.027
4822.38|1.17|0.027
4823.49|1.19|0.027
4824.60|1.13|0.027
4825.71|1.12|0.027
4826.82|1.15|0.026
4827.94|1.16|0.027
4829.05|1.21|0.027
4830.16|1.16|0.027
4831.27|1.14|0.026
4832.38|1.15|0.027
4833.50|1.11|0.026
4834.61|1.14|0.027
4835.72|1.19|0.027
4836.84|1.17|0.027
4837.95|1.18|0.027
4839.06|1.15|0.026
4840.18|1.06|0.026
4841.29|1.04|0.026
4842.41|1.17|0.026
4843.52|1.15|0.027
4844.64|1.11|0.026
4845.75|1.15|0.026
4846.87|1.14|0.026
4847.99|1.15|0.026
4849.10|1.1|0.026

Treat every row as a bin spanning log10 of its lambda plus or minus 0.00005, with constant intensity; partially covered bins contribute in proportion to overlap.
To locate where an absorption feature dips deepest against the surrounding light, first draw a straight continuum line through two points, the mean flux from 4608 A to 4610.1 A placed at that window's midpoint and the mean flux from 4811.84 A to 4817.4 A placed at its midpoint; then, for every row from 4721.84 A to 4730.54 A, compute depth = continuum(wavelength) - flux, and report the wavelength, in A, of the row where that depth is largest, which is 4728.91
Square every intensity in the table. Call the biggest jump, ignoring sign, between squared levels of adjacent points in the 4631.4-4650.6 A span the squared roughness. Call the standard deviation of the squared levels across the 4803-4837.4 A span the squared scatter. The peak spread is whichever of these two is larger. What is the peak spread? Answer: 0.184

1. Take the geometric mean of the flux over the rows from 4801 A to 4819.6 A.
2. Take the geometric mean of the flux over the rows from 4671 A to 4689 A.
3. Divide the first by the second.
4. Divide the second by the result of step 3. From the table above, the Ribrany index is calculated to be 1.08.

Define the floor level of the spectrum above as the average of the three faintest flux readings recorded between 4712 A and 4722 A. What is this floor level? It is 1.05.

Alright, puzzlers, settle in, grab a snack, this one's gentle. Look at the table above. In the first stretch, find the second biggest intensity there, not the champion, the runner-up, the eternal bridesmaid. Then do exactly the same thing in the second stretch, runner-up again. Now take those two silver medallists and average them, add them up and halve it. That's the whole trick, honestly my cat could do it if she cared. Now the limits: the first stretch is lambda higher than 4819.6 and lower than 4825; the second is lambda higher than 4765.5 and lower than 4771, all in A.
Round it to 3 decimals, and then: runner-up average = 1.145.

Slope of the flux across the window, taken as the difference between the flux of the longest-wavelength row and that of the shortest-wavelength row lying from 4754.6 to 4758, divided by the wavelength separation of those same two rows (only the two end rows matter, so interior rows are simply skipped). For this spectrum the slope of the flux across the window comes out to 0.005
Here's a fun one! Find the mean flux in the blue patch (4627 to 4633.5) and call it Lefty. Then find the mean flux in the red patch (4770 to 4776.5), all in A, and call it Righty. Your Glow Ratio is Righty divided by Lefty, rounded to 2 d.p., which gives 0.99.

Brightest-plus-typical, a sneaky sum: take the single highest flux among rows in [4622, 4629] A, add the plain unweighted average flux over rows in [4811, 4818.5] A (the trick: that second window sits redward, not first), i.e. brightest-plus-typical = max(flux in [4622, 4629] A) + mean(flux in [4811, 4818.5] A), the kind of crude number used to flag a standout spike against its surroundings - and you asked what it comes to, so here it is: 2.36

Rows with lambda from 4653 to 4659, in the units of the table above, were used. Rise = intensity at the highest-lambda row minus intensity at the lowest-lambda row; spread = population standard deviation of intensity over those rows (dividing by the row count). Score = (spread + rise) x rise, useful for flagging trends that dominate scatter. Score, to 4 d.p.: 0.0013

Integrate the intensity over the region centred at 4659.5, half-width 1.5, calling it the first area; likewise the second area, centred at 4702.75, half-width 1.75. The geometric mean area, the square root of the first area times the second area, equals 3.60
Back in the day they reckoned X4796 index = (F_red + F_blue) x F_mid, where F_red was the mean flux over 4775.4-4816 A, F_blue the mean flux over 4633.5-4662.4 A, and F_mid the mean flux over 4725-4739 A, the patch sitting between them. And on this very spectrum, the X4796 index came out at 2.56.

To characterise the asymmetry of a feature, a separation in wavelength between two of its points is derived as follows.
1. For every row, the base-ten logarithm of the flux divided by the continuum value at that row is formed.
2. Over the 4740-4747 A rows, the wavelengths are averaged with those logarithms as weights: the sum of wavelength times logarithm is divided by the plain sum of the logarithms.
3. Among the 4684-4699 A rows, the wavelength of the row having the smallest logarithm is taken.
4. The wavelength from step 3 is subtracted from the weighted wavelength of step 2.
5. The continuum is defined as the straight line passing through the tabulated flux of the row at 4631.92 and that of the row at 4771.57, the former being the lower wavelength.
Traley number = 55.9 A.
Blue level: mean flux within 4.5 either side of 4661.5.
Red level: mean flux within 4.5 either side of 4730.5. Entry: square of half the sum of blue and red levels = 1.30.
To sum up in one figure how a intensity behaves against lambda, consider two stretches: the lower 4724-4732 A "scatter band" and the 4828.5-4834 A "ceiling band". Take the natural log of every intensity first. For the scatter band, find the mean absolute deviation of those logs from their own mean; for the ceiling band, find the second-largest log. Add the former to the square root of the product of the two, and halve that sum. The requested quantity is 0.056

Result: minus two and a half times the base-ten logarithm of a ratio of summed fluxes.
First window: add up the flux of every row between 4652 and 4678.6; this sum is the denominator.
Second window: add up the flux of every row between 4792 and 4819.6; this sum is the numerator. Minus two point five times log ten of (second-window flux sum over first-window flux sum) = -0.04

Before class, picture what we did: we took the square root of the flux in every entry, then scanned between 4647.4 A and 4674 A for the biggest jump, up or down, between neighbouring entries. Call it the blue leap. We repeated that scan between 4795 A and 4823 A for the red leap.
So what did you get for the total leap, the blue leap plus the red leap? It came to 0.103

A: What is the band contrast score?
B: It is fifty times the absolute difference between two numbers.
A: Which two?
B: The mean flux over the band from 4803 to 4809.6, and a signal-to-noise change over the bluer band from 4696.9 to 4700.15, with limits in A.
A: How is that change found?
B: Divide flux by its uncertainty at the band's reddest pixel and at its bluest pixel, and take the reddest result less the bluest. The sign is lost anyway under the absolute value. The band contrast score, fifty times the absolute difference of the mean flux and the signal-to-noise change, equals 316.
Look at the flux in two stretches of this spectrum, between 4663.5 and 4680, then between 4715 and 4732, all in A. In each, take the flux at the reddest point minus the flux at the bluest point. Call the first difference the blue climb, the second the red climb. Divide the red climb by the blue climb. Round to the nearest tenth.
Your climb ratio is -1.5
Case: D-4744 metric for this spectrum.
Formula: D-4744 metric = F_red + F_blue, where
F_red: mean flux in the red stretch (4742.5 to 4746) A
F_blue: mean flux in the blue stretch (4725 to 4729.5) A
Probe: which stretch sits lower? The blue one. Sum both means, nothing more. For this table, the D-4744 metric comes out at 2.35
